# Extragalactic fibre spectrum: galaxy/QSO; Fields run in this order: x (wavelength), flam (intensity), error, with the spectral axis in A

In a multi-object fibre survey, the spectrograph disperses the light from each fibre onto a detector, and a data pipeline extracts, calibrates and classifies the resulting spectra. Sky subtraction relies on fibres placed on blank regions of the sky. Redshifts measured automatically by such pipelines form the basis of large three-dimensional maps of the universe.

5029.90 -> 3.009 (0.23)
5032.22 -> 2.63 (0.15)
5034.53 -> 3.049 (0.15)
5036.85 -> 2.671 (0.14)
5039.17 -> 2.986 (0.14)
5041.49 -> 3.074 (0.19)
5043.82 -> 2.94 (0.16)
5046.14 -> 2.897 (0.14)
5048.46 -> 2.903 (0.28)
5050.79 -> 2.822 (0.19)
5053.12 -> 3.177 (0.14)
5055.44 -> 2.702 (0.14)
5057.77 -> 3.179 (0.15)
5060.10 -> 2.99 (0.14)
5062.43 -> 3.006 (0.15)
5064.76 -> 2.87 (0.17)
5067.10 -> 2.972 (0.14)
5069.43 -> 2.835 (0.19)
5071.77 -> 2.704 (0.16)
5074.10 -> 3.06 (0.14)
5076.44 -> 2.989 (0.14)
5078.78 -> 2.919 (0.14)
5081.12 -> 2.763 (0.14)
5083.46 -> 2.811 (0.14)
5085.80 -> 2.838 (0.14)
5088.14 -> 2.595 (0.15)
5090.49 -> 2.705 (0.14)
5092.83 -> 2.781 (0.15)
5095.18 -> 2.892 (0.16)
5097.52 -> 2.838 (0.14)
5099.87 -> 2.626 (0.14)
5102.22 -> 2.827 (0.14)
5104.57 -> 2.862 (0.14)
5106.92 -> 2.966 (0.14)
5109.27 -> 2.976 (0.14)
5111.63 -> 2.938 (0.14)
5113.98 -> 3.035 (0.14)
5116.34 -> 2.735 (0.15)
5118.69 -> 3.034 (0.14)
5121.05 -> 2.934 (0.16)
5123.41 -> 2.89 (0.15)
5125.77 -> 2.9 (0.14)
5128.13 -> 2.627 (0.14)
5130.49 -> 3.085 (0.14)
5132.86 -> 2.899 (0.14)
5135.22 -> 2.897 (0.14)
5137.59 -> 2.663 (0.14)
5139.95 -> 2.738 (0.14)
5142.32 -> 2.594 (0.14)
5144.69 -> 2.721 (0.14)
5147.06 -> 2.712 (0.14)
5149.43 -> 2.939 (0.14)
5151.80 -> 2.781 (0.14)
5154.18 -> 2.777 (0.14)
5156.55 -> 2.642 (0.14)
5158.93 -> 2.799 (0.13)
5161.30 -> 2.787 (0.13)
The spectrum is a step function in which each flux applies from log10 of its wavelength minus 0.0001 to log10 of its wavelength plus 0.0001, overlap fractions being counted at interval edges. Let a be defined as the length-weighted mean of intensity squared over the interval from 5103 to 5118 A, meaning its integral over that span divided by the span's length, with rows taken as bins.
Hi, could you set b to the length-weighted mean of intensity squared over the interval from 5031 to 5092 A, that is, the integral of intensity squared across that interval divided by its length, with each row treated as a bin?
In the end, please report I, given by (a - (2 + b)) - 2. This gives -3.82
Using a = 8.54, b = 8.36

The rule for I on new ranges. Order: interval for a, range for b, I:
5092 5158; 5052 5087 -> -4.51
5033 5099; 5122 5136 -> -3.96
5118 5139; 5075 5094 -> -3.58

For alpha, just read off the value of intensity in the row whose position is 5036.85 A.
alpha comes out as 2.671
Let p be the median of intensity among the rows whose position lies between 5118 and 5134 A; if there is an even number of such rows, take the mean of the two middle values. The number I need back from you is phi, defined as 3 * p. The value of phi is 8.7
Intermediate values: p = 2.90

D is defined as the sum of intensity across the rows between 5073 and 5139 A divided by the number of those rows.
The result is 2.86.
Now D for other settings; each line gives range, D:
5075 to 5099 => 2.81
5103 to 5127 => 2.93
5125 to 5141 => 2.83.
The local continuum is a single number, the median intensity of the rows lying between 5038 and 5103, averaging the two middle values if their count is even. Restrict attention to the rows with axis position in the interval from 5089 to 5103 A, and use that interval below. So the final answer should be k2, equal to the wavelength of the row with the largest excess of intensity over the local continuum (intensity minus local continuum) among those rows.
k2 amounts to 5095.18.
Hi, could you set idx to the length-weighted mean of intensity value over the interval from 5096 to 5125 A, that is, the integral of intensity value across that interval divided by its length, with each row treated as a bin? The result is 2.89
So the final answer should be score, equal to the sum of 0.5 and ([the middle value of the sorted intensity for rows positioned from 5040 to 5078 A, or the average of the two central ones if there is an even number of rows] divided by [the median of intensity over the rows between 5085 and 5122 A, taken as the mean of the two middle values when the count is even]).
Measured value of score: 1.54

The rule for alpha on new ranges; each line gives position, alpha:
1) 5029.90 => 3.009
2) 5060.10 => 2.99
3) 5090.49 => 2.705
